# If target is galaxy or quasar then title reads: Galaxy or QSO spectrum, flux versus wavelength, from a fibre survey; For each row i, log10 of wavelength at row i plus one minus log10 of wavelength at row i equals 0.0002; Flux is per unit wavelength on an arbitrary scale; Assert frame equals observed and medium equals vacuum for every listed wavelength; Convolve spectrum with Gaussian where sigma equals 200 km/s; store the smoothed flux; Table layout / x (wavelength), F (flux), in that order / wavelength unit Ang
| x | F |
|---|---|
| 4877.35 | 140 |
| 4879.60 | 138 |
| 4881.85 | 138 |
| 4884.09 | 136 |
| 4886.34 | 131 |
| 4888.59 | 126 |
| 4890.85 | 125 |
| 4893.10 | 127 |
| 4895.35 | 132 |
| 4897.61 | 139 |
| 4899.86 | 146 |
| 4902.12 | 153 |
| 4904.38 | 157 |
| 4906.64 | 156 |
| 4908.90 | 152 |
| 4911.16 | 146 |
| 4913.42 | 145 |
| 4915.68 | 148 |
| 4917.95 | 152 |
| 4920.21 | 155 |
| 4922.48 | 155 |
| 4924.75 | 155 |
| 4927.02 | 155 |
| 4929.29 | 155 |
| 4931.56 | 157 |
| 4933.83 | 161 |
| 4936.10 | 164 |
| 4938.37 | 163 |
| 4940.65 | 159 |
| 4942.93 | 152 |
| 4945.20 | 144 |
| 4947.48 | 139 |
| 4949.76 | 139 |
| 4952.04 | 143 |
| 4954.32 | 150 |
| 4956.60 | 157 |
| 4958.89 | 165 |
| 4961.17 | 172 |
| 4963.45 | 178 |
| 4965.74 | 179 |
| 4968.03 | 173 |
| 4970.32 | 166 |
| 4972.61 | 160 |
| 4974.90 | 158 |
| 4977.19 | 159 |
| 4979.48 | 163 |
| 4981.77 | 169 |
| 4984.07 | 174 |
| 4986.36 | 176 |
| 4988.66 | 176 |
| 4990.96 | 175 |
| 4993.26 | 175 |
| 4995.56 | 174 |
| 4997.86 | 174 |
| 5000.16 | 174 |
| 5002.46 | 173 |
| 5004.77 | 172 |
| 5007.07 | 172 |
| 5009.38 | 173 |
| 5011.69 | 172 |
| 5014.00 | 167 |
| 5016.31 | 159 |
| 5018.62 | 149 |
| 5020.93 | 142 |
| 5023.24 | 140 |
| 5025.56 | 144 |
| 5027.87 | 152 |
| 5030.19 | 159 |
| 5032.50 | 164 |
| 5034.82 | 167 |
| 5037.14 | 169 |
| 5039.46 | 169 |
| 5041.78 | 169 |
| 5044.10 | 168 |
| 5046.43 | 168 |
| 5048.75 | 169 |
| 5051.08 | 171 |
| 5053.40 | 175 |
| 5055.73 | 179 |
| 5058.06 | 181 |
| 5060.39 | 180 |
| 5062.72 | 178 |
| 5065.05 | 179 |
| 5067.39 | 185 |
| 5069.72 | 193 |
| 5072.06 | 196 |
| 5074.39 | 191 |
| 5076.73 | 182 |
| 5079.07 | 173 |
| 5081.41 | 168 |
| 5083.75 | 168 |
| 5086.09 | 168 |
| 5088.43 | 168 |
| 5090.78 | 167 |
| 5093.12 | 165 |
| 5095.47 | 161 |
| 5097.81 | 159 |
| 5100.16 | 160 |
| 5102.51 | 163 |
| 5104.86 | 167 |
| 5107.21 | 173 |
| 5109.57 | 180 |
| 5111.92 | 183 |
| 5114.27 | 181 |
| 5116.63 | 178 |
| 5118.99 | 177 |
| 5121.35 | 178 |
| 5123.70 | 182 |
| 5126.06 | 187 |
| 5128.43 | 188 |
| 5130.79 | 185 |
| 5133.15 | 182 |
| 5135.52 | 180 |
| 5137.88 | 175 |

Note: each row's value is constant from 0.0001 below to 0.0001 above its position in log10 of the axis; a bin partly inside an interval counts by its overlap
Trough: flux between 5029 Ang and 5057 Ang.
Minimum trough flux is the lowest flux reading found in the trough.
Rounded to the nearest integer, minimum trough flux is 159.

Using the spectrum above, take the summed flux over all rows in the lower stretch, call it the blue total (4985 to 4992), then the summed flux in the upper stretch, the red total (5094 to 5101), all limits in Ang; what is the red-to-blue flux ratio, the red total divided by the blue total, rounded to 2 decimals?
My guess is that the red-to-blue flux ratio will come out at 0.91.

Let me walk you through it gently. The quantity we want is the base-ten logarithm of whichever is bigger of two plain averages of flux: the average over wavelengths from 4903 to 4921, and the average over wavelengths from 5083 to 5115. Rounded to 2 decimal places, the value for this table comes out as 2.23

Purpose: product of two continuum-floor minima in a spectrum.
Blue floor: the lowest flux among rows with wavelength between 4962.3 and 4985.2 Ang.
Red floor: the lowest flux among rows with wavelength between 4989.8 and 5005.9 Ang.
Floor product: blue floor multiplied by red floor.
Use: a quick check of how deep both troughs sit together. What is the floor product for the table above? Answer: 27176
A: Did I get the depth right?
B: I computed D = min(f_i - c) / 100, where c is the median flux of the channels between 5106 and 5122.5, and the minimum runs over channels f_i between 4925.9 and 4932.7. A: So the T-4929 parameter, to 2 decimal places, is -0.23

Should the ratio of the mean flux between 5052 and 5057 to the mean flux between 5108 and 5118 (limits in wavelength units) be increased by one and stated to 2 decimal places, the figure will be 1.98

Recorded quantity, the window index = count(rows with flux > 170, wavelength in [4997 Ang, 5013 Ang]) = 7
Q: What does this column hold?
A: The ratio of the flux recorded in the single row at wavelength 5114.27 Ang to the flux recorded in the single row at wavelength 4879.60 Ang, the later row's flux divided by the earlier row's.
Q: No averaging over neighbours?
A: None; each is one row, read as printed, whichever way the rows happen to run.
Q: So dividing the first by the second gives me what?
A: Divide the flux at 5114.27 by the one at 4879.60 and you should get 1.31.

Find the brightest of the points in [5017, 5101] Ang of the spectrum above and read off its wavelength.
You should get 5072.06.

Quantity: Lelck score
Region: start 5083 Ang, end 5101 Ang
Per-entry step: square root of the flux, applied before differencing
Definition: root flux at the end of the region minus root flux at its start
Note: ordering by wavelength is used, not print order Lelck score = -0.3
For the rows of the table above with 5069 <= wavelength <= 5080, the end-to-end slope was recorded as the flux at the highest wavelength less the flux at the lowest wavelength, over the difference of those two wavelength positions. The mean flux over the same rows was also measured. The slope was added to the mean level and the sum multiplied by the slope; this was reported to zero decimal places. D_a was -395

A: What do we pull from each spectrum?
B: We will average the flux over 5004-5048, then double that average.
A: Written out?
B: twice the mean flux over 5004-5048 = 324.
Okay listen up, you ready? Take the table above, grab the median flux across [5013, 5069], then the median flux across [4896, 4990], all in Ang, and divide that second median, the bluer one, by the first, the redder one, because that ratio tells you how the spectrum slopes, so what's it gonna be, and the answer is 0.932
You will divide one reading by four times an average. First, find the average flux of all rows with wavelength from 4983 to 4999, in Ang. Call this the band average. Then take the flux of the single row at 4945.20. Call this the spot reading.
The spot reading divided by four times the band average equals 0.206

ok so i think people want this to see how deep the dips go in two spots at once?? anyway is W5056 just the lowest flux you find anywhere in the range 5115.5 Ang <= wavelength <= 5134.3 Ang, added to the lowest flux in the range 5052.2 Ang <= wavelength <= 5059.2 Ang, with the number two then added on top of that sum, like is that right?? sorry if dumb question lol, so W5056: 354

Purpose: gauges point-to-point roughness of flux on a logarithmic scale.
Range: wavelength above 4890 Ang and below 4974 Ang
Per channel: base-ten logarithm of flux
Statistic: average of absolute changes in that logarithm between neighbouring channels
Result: 0.012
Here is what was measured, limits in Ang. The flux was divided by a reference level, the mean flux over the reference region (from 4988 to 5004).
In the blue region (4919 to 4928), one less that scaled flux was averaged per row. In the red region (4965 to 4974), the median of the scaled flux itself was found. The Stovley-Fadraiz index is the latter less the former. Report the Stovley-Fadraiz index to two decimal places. 0.86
